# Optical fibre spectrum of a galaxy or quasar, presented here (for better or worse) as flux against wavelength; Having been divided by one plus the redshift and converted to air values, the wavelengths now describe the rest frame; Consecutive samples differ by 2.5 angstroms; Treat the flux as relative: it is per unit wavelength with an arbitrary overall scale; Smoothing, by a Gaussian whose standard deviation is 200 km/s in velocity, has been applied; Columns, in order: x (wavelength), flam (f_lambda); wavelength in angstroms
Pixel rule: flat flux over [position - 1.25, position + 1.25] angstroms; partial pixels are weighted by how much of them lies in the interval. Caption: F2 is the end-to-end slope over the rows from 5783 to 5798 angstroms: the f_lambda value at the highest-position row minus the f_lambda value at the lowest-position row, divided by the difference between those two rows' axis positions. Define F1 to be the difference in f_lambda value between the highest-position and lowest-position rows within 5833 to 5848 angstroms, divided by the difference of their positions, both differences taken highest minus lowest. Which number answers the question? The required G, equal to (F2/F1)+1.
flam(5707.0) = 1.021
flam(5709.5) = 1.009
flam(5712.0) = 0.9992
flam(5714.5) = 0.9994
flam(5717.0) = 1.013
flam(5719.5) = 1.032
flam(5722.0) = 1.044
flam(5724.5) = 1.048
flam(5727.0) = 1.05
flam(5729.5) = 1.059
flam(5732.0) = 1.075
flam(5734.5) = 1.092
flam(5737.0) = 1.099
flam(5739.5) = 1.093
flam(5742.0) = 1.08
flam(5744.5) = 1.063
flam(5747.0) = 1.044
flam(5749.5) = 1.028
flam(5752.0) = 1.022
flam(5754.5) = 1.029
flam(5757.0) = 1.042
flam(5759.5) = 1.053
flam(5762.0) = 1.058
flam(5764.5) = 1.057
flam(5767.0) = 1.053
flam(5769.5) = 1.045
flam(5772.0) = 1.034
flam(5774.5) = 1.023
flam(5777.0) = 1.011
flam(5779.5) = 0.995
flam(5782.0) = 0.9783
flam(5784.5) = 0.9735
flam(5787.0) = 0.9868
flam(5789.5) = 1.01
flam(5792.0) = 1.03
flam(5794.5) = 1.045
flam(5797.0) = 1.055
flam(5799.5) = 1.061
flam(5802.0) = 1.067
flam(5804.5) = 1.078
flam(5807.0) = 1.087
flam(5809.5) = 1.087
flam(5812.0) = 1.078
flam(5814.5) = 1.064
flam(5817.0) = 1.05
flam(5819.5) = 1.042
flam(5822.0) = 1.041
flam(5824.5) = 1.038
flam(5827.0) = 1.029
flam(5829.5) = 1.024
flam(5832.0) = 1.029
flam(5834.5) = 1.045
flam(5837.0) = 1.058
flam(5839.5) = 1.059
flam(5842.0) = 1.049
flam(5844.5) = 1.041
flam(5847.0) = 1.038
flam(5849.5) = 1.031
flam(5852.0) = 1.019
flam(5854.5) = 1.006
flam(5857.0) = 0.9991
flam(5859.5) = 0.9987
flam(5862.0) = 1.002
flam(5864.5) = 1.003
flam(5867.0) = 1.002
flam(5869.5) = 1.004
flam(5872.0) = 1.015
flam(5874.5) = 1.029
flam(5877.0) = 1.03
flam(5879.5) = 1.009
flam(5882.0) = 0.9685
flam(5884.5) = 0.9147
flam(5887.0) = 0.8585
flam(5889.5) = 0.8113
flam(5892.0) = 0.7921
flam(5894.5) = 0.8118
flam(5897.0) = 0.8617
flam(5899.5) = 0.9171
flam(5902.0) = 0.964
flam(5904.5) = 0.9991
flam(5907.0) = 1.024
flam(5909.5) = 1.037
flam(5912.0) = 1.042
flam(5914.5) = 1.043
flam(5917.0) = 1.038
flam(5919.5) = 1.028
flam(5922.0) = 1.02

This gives -10.6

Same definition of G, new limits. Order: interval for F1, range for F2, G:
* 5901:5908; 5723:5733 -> 1.3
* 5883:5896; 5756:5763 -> 0.7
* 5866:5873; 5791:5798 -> 2.9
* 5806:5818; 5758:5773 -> 1.4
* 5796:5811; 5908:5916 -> 1.5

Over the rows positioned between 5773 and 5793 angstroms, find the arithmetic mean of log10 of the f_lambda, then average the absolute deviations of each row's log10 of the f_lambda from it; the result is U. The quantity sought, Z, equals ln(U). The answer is -4.9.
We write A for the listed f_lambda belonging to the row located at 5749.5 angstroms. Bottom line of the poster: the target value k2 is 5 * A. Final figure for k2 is 5.14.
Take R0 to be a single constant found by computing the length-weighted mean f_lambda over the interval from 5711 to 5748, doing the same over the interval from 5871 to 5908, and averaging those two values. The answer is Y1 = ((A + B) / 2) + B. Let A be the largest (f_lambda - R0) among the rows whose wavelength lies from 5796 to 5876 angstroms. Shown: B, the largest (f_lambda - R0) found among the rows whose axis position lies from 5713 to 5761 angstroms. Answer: 0.21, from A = 0.094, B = 0.106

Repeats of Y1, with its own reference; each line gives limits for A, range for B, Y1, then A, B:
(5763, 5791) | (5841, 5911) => 0.12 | 0.064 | 0.056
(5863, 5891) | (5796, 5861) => 0.16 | 0.037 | 0.094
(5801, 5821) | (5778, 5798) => 0.14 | 0.094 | 0.062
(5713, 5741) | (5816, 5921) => 0.15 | 0.106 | 0.066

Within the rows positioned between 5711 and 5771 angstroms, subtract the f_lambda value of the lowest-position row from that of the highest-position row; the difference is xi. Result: 0.05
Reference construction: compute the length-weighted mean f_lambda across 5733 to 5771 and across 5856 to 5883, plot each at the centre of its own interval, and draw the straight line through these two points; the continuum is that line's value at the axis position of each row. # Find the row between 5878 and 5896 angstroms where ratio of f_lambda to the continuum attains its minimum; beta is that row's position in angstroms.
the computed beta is 5892.0 angstroms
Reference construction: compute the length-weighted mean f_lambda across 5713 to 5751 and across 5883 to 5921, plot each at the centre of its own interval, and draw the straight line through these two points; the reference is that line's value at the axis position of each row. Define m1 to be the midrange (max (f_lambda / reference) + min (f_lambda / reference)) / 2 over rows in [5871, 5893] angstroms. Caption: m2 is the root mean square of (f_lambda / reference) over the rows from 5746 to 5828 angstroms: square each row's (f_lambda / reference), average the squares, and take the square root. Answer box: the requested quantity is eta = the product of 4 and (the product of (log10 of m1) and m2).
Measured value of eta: -0.085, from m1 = 0.95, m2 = 1.022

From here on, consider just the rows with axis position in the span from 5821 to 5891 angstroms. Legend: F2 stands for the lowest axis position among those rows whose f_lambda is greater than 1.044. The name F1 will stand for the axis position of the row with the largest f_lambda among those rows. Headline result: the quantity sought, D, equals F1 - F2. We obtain 5.0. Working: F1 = 5839.5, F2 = 5834.5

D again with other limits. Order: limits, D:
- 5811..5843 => 0.0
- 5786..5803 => 7.5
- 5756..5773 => 2.5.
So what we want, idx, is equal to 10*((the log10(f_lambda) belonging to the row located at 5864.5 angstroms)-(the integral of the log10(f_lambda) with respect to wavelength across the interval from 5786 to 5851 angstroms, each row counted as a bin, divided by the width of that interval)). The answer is -0.2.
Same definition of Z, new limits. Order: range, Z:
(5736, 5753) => -4.6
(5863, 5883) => -5.2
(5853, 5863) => -6.8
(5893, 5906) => -3.6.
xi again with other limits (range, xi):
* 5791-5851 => 0.00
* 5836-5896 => -0.25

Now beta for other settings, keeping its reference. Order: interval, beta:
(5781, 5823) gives 5784.5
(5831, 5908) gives 5892.0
